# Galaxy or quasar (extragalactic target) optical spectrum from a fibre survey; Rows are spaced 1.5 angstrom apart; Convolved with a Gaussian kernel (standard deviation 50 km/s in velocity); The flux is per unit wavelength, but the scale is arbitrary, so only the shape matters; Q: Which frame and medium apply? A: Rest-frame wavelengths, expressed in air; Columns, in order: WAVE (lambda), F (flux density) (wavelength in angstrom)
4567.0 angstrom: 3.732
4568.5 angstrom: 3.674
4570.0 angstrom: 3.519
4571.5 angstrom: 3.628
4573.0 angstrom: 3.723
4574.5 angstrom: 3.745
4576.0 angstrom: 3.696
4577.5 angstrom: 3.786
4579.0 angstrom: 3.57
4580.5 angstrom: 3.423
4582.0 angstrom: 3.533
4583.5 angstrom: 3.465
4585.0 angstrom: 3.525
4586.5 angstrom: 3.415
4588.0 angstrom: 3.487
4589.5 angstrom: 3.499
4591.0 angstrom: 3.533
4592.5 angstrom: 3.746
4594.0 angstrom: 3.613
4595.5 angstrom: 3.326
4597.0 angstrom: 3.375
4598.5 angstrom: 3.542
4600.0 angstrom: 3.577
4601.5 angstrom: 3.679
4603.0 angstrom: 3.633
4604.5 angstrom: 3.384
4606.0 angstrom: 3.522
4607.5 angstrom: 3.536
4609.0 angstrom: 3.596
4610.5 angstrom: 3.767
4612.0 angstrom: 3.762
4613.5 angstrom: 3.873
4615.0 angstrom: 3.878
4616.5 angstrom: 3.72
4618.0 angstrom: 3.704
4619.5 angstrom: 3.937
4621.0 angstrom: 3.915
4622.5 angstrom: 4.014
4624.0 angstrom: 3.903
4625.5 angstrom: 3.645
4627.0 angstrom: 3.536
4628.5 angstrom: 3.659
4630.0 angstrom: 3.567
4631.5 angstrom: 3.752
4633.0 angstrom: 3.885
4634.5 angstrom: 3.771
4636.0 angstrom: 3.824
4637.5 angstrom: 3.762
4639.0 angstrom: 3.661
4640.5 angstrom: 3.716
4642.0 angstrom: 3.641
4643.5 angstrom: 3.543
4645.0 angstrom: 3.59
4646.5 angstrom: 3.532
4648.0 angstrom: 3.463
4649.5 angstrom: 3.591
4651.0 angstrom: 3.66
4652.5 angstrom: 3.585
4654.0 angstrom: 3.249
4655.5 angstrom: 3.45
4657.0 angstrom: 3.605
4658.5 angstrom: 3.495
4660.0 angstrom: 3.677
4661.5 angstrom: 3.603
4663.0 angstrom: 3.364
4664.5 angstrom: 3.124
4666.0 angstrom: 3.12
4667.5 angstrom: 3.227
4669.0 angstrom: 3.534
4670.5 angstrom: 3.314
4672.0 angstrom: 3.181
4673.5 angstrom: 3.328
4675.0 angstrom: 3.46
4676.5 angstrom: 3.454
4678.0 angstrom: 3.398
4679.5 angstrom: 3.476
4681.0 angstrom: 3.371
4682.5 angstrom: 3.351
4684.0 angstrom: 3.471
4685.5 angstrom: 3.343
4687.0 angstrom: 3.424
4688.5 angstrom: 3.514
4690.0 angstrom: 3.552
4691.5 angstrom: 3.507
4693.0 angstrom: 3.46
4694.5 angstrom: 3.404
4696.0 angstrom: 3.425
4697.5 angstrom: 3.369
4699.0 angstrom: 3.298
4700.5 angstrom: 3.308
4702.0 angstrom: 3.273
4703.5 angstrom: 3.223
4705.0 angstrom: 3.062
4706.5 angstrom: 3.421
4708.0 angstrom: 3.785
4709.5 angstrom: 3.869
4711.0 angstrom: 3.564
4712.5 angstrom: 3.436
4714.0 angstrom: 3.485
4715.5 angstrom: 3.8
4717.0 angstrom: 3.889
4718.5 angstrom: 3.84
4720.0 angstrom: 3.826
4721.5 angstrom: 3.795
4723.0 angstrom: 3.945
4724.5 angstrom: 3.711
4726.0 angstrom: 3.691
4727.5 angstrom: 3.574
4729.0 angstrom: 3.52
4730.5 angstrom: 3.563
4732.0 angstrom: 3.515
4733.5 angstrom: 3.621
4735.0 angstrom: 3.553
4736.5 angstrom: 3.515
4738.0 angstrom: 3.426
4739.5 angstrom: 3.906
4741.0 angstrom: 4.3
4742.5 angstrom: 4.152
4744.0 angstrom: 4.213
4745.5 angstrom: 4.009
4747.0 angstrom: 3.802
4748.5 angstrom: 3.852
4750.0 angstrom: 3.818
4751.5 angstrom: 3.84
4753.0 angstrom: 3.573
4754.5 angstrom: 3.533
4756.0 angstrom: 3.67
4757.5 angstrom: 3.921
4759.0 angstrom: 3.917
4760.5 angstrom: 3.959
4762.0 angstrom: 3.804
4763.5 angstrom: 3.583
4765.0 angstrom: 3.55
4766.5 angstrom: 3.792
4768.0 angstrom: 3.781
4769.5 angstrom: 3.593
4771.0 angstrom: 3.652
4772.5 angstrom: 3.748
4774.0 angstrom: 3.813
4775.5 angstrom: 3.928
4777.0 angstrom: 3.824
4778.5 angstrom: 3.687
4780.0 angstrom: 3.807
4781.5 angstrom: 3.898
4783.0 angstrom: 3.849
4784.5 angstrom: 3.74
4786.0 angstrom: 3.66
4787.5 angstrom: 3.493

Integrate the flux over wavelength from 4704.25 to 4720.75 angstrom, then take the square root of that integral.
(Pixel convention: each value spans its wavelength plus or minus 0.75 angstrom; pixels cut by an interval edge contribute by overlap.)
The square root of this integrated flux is 7.7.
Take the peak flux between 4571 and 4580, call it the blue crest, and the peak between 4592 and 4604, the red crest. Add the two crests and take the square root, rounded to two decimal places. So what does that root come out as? 2.74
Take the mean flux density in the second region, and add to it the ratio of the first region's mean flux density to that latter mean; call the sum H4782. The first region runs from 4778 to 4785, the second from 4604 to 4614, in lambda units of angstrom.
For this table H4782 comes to 4.68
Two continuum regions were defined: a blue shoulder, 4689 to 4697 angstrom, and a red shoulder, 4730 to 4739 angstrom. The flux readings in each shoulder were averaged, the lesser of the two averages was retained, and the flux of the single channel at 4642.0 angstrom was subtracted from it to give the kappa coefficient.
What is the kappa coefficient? -0.17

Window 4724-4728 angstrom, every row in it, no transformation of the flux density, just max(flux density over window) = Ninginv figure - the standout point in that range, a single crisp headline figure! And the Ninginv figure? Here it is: 3.711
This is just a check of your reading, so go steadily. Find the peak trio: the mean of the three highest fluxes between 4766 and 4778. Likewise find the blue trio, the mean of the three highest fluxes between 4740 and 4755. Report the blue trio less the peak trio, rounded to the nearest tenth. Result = 0.4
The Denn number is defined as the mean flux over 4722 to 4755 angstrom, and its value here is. 3.76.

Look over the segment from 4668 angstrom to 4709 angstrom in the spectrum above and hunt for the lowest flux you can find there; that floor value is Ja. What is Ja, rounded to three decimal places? 3.062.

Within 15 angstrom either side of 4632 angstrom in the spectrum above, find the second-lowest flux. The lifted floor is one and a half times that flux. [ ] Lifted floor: 5.30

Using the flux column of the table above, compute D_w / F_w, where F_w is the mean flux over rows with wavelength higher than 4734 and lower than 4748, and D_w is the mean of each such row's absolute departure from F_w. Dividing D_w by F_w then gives 0.069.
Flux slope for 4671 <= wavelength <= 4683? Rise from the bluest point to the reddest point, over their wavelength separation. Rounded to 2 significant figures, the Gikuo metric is 0.016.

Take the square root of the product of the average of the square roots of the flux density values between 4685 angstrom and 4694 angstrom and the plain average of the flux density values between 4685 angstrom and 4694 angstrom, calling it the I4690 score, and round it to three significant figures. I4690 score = 2.54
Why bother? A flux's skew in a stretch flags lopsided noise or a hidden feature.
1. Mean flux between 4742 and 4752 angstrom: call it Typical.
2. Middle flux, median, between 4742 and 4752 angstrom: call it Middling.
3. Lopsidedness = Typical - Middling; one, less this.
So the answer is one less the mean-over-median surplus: 0.90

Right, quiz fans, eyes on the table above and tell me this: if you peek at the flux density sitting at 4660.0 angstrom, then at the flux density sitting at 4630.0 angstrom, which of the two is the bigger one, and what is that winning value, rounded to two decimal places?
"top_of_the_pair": 3.68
